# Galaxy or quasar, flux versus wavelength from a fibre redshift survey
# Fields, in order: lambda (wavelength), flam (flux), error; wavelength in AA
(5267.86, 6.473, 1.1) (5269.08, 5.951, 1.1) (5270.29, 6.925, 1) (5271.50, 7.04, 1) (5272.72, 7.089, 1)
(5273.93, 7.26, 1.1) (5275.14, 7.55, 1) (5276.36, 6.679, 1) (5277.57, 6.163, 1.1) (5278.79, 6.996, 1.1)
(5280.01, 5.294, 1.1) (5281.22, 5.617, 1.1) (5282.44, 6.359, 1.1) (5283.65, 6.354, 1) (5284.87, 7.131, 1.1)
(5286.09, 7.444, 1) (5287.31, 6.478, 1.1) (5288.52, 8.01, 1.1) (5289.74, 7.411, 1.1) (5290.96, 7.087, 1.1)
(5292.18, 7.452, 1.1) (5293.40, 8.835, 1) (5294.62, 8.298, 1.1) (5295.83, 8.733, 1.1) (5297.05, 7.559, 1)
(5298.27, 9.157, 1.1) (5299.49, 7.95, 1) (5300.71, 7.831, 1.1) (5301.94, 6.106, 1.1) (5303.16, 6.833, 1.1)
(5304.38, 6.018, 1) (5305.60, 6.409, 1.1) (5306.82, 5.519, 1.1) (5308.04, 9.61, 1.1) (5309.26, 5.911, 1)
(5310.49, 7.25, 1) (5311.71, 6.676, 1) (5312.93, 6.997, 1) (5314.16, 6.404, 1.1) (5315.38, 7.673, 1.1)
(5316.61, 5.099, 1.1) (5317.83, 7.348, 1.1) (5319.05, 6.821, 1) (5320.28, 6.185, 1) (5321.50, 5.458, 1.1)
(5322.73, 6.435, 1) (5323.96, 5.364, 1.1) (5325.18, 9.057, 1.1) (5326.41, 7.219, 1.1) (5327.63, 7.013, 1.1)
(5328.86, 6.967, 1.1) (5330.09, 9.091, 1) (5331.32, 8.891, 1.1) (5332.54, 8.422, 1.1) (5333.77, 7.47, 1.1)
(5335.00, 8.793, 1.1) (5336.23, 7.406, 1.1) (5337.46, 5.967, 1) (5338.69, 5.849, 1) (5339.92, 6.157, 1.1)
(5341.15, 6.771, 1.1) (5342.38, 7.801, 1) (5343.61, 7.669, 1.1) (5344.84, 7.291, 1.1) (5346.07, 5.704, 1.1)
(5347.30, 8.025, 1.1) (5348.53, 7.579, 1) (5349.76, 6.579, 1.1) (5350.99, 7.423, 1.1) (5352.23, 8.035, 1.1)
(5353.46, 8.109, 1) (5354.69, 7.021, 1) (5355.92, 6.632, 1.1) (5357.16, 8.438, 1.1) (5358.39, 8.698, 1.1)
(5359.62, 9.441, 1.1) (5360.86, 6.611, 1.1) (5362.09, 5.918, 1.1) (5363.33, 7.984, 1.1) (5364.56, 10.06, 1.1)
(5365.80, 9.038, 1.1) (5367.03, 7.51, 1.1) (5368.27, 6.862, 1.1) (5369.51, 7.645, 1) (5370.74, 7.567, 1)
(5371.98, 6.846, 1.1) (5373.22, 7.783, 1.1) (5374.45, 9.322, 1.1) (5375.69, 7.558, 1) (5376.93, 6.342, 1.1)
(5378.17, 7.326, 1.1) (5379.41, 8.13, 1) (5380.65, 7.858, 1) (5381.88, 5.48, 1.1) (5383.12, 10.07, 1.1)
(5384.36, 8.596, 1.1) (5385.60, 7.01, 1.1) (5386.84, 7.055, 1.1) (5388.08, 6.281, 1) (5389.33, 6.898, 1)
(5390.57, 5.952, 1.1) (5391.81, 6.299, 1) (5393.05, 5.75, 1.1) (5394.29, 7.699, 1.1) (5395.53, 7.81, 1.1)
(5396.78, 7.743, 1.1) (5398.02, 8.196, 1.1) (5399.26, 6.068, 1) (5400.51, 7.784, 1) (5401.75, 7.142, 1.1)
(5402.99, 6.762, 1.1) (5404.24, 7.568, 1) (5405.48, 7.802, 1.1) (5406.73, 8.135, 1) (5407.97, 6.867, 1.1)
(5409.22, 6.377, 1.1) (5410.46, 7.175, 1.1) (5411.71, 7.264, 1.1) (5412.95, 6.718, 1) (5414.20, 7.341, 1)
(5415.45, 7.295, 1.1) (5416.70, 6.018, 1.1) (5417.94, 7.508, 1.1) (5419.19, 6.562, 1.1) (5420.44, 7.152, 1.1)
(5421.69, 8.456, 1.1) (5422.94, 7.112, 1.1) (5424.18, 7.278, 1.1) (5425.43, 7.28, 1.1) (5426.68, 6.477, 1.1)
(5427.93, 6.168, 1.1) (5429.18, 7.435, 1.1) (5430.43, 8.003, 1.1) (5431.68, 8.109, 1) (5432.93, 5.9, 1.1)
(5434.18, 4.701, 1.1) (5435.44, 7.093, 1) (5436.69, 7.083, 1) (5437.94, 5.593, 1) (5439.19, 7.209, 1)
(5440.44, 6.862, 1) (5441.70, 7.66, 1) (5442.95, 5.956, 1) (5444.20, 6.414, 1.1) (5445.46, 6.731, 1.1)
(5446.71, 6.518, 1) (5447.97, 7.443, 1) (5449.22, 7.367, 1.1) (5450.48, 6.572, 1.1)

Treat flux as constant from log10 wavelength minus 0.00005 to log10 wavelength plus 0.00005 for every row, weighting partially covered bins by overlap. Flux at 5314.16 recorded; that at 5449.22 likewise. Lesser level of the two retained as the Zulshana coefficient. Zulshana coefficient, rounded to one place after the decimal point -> 6.4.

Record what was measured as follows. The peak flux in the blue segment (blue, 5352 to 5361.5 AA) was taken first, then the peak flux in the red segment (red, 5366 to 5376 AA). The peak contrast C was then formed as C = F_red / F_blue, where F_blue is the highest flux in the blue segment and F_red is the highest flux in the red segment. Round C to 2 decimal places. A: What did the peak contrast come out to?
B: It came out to 0.99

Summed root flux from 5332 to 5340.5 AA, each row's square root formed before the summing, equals 18.66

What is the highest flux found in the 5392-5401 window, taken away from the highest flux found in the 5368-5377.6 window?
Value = 1.1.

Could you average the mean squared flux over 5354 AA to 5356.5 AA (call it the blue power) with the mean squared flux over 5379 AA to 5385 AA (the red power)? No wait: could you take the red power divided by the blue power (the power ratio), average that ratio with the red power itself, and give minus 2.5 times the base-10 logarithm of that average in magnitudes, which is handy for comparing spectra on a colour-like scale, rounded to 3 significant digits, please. -3.83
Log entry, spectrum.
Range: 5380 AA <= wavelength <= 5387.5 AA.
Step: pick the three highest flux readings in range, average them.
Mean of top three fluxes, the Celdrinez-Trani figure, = 8.8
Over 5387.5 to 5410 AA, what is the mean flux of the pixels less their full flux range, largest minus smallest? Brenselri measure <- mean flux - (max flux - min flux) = 4.62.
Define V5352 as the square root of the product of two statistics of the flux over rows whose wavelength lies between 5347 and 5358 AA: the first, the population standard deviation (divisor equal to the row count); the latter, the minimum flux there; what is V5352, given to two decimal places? 2.05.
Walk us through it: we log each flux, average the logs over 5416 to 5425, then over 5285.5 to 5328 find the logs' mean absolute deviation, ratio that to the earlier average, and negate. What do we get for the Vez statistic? -0.064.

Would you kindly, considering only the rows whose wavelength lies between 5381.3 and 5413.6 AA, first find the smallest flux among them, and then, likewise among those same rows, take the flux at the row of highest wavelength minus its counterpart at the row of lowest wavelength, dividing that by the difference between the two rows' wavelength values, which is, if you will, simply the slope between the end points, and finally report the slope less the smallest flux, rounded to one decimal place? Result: -5.4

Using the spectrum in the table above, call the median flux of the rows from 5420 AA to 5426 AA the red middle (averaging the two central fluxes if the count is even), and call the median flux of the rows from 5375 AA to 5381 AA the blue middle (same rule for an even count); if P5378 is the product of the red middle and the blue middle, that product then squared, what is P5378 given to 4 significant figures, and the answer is 3026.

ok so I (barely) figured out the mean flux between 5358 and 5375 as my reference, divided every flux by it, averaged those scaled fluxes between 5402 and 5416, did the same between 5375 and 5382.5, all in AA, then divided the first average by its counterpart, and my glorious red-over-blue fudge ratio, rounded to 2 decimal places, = 1.01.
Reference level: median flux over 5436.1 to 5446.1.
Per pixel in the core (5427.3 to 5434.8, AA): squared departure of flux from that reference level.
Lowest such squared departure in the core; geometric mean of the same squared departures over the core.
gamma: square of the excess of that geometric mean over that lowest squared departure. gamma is 0.44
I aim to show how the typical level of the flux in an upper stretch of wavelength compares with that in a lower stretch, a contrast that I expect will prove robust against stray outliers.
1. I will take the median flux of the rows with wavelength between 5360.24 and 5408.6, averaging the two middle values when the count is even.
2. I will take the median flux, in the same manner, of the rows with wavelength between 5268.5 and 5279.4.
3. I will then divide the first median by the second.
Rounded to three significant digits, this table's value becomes 1.08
